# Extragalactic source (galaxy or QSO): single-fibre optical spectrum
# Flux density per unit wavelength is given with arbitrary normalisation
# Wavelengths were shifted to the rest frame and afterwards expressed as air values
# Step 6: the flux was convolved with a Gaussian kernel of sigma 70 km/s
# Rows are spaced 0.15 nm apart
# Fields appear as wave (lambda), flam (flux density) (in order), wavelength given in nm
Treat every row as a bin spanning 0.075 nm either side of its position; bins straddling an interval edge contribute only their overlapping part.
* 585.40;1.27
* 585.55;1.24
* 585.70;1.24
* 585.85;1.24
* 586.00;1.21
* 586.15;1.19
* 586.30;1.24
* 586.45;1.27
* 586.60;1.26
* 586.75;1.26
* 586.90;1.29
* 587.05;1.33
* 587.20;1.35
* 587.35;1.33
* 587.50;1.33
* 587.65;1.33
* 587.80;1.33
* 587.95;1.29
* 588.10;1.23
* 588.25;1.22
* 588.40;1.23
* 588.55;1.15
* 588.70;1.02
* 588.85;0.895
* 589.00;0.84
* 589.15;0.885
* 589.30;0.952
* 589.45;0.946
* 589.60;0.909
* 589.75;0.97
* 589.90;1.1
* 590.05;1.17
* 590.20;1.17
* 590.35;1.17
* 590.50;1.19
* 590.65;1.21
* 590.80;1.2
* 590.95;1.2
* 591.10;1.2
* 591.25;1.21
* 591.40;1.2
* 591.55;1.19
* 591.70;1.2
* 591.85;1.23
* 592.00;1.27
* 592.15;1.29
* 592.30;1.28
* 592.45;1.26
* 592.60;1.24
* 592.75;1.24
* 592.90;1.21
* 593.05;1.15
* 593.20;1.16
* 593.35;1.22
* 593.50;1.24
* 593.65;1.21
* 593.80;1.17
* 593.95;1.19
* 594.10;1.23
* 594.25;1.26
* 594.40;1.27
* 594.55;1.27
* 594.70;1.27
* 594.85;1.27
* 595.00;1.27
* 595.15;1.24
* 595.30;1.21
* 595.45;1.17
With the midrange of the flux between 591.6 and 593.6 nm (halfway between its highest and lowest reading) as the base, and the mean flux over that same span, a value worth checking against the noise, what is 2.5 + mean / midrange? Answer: 3.51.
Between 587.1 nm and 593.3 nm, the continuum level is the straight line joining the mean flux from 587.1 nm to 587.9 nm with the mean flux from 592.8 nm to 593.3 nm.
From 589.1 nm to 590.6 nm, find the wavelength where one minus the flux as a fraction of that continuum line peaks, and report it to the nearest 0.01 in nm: 589.15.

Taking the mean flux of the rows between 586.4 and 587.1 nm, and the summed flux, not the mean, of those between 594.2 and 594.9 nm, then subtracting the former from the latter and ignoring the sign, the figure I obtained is 5.06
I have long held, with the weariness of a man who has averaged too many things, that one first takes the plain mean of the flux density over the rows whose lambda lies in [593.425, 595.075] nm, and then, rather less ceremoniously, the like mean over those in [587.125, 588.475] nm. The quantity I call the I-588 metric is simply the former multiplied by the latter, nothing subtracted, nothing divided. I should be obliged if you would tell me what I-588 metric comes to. 1.60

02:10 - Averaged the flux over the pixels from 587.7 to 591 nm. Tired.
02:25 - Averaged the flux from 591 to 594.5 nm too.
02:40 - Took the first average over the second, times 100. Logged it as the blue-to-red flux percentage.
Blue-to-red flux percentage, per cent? 90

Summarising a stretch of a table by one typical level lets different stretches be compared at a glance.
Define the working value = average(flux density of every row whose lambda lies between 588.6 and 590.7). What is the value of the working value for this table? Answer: 1.03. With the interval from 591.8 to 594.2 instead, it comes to 1.22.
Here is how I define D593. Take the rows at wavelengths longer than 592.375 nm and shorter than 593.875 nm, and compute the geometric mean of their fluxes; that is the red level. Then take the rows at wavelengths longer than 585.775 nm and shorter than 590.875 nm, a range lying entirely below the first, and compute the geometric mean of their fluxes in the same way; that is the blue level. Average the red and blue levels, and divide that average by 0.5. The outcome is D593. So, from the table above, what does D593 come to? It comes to 2.37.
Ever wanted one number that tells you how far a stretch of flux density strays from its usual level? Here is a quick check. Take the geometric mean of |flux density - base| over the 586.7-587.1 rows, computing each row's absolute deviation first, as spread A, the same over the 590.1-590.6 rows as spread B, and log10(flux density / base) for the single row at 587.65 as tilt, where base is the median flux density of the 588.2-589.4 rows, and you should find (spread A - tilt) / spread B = 0.92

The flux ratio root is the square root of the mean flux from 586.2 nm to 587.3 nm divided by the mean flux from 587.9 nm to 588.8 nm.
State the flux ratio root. 1.04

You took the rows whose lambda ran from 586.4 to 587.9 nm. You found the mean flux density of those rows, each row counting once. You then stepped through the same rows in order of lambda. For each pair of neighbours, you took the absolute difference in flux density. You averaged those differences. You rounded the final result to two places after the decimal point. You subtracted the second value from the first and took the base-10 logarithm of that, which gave 0.11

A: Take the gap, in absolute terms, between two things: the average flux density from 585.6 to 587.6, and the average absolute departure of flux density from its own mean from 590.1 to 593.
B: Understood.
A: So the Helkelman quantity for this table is 1.24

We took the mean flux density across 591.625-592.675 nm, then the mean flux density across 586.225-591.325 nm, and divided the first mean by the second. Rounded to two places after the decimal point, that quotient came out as 1.07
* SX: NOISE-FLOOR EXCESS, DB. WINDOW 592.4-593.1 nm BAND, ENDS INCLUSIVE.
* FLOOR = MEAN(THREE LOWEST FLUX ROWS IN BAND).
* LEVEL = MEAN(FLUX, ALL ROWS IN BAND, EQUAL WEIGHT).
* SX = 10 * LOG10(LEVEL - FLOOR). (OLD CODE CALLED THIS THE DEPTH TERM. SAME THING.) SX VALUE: -17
